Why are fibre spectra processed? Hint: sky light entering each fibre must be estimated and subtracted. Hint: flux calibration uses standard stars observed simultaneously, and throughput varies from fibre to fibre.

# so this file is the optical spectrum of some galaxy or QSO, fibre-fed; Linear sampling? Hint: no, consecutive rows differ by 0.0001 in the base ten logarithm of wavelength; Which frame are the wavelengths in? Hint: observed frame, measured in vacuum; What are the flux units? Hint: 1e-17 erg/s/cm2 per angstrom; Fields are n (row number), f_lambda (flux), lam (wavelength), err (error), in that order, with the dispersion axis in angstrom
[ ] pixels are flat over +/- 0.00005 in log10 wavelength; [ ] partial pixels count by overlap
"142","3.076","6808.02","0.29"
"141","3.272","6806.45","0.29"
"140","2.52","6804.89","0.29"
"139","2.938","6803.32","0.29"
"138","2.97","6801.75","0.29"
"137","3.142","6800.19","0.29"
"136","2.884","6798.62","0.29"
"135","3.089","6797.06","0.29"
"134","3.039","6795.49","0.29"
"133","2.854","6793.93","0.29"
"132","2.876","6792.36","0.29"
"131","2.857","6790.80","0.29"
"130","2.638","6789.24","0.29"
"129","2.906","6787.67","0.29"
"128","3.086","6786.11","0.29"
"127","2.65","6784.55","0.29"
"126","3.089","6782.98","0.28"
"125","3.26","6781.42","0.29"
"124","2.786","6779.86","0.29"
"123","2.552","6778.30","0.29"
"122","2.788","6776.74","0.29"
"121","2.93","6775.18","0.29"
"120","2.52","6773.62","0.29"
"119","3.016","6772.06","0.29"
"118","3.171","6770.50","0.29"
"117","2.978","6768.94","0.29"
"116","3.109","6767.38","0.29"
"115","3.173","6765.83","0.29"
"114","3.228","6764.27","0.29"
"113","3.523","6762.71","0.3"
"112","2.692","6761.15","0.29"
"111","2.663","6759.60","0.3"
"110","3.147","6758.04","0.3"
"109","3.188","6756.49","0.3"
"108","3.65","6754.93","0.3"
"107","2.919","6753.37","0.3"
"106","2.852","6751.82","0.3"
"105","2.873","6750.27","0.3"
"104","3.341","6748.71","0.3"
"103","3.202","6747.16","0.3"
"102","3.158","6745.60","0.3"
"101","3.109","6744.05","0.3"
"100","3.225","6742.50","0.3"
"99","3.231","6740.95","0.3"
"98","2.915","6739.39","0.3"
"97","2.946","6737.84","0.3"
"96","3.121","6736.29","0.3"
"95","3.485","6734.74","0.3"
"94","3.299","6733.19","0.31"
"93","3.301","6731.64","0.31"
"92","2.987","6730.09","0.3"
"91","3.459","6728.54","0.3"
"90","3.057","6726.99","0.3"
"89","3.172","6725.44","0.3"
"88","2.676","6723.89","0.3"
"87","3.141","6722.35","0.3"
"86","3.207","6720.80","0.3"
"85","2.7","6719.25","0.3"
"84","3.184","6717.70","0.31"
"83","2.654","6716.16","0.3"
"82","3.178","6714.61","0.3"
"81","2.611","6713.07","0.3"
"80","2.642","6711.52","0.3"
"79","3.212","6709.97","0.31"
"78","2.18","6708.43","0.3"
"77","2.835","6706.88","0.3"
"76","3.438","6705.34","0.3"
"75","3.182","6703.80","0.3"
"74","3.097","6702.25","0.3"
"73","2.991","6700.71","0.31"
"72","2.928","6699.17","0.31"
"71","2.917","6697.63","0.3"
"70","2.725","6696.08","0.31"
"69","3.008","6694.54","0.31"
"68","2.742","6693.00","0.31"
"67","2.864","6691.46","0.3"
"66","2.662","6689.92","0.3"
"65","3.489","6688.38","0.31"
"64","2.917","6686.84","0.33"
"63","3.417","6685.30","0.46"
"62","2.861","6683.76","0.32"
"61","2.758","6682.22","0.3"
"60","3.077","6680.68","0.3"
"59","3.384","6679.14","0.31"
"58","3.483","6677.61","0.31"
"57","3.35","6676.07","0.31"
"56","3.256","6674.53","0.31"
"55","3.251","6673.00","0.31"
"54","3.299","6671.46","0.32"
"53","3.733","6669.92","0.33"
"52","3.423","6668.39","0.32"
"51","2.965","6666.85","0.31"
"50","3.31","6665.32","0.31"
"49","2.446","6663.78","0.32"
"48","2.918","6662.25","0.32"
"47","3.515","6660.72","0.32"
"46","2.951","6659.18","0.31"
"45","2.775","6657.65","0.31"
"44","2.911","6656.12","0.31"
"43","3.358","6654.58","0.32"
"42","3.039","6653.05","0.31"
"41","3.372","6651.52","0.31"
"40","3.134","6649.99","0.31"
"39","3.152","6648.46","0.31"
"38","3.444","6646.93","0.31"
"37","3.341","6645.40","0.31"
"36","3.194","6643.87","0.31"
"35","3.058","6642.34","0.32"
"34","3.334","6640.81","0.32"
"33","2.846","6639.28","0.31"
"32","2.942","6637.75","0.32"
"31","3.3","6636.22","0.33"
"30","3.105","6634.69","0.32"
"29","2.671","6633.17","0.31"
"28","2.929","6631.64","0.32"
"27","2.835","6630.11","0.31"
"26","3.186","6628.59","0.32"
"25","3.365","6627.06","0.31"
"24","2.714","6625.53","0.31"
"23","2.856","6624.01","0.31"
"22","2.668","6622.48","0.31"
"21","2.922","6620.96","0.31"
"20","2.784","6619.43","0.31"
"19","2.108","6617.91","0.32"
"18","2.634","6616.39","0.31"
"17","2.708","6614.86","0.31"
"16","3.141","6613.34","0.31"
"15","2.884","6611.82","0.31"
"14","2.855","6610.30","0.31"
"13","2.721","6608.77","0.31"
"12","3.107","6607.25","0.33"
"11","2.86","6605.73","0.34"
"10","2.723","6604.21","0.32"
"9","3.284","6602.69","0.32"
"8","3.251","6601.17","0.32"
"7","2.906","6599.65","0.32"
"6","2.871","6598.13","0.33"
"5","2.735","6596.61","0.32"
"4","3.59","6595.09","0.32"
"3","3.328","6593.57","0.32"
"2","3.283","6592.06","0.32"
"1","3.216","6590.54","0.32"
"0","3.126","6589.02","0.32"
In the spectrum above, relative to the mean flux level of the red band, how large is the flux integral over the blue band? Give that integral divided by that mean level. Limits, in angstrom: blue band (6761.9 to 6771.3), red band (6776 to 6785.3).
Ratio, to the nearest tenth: 10.5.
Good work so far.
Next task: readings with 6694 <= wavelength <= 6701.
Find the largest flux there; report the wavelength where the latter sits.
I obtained 6694.54 angstrom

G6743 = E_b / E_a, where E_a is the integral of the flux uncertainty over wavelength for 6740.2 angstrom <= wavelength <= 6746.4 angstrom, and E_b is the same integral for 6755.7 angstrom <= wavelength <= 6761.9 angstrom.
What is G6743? 0.99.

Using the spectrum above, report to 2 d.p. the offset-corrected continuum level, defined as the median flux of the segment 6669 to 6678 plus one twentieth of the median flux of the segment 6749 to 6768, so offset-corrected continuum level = 3.48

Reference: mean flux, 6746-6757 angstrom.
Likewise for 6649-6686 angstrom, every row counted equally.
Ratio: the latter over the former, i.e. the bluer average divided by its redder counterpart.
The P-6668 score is 1.01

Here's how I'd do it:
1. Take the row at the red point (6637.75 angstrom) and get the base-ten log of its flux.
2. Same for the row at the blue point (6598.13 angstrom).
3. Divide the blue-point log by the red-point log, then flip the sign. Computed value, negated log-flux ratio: -0.98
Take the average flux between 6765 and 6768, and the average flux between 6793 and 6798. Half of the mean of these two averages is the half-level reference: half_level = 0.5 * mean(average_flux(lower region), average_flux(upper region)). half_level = 1.534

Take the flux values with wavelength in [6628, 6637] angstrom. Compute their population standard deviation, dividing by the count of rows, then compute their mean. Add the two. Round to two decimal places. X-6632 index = 3.22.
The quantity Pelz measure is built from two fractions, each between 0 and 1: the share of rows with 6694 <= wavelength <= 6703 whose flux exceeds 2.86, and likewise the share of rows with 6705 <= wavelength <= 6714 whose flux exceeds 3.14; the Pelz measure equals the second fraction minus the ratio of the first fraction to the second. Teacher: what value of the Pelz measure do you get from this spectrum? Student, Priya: -2.2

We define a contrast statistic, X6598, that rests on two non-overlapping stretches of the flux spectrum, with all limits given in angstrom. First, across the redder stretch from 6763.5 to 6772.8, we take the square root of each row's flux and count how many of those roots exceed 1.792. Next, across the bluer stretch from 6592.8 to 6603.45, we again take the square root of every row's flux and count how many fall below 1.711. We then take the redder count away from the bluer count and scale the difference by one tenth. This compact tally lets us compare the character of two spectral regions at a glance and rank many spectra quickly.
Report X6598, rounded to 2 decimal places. 0.20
